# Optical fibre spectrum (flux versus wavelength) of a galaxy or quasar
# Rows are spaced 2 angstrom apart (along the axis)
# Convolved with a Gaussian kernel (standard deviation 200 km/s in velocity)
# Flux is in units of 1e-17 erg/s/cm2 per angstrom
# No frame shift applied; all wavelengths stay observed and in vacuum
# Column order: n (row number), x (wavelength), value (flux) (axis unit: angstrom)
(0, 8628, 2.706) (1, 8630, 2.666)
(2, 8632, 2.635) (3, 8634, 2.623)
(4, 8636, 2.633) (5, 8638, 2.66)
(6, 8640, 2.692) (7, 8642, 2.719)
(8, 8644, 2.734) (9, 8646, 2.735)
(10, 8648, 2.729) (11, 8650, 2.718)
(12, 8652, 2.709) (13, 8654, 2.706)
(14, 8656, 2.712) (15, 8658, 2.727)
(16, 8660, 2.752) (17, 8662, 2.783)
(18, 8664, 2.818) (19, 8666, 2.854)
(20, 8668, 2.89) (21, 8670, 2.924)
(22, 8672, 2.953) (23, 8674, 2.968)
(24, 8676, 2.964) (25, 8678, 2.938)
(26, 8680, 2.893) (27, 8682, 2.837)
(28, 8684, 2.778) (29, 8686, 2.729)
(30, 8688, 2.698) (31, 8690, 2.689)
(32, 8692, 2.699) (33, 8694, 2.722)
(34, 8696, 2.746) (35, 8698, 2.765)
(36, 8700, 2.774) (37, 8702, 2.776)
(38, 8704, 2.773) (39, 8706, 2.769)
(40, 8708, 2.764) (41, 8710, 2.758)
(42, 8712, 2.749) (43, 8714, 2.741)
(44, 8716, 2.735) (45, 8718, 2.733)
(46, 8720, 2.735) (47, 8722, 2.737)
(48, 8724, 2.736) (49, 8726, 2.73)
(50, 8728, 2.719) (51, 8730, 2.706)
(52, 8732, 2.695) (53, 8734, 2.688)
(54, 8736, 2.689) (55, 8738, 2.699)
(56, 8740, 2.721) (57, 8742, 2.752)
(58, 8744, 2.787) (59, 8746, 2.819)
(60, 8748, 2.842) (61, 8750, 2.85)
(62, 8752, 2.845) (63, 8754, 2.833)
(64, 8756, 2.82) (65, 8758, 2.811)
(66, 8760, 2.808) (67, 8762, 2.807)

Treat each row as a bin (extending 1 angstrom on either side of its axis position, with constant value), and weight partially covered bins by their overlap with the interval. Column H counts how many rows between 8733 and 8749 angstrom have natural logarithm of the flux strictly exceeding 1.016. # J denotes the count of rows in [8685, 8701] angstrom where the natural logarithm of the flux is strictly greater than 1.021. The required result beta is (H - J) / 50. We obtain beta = 0.06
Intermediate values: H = 3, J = 0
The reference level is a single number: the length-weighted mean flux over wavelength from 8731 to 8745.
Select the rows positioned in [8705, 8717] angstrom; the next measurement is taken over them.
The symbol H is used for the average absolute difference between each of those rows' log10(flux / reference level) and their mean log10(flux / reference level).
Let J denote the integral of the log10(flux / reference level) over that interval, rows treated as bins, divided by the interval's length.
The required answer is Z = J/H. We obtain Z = 3.1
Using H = 0.0017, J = 0.0054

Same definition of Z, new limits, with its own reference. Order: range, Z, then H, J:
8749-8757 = 11.5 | 0.0016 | 0.0185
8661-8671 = 3.2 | 0.0065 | 0.0210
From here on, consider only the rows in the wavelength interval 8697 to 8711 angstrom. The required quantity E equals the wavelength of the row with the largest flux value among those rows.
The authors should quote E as 8702 angstrom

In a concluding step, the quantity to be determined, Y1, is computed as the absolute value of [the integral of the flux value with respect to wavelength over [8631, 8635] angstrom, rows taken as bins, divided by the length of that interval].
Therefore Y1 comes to 2.63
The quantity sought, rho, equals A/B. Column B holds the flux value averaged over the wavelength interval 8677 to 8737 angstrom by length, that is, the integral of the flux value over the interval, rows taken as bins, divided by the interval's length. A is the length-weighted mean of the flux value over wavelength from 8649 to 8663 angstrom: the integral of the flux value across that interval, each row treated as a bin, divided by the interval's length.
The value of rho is 0.99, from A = 2.73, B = 2.75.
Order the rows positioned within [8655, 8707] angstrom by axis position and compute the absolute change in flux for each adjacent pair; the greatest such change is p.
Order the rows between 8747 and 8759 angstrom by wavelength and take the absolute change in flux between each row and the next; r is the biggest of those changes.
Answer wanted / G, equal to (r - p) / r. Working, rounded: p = 0.059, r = 0.013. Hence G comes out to -3.54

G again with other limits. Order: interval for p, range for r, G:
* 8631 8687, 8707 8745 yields -0.69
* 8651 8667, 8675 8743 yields 0.39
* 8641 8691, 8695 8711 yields -2.11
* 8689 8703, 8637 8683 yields 0.57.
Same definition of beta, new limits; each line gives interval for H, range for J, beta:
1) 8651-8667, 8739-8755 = -0.06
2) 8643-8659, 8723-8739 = 0.00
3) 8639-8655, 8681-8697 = -0.04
